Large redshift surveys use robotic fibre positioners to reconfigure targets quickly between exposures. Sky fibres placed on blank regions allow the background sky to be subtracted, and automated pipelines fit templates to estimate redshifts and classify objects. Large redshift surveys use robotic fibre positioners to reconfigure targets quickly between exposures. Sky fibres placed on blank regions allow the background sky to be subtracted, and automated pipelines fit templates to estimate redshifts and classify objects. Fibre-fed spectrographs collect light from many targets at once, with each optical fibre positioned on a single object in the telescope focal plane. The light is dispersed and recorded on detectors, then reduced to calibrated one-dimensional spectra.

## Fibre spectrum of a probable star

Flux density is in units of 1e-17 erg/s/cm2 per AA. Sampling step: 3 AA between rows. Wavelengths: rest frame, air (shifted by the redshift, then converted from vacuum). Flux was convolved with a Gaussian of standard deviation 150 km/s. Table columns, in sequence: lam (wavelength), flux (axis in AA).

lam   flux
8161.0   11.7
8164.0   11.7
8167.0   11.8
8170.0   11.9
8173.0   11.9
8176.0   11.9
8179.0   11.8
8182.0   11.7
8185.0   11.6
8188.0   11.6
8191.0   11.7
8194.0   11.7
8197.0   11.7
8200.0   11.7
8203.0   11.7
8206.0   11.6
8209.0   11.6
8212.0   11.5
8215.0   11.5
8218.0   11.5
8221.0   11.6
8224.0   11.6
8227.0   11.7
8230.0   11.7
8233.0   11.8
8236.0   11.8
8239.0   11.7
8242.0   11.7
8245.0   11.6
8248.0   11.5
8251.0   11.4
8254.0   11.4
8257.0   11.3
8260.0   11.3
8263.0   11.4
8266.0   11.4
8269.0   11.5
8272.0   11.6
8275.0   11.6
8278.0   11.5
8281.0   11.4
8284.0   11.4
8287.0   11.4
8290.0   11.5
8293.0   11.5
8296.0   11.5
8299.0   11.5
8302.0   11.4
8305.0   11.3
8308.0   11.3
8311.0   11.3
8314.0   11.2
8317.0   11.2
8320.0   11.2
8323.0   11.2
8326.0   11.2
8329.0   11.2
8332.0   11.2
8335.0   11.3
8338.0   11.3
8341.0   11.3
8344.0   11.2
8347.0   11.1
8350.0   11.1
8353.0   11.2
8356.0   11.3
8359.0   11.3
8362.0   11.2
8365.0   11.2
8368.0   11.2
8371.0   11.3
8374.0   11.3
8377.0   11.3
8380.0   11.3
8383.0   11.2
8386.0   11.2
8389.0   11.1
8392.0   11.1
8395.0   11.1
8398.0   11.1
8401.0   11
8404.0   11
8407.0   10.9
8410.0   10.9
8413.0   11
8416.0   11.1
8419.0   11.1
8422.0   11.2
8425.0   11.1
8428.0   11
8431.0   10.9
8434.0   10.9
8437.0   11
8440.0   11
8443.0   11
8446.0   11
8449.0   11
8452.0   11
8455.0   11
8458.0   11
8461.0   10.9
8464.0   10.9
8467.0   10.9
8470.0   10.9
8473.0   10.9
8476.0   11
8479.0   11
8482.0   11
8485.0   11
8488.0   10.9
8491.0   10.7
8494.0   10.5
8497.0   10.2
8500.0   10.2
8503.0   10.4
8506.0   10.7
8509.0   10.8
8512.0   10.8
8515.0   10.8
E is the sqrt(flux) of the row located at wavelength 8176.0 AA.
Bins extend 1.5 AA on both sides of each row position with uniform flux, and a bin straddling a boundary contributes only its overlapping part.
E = 3.45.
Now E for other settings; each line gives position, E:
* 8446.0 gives 3.32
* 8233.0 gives 3.44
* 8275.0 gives 3.41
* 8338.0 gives 3.36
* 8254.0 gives 3.38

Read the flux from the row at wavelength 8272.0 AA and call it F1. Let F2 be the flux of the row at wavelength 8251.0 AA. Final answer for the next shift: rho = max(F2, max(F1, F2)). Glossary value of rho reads 11.6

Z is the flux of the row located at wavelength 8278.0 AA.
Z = 11.5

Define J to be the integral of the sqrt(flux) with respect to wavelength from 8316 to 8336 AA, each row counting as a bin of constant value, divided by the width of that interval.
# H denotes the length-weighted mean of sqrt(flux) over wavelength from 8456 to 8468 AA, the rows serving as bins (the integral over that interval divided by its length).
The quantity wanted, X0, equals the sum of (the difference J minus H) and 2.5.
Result 2.54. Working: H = 3.31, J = 3.35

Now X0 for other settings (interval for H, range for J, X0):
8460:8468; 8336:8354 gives 2.55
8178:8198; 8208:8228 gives 2.48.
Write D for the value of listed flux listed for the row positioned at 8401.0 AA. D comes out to 11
